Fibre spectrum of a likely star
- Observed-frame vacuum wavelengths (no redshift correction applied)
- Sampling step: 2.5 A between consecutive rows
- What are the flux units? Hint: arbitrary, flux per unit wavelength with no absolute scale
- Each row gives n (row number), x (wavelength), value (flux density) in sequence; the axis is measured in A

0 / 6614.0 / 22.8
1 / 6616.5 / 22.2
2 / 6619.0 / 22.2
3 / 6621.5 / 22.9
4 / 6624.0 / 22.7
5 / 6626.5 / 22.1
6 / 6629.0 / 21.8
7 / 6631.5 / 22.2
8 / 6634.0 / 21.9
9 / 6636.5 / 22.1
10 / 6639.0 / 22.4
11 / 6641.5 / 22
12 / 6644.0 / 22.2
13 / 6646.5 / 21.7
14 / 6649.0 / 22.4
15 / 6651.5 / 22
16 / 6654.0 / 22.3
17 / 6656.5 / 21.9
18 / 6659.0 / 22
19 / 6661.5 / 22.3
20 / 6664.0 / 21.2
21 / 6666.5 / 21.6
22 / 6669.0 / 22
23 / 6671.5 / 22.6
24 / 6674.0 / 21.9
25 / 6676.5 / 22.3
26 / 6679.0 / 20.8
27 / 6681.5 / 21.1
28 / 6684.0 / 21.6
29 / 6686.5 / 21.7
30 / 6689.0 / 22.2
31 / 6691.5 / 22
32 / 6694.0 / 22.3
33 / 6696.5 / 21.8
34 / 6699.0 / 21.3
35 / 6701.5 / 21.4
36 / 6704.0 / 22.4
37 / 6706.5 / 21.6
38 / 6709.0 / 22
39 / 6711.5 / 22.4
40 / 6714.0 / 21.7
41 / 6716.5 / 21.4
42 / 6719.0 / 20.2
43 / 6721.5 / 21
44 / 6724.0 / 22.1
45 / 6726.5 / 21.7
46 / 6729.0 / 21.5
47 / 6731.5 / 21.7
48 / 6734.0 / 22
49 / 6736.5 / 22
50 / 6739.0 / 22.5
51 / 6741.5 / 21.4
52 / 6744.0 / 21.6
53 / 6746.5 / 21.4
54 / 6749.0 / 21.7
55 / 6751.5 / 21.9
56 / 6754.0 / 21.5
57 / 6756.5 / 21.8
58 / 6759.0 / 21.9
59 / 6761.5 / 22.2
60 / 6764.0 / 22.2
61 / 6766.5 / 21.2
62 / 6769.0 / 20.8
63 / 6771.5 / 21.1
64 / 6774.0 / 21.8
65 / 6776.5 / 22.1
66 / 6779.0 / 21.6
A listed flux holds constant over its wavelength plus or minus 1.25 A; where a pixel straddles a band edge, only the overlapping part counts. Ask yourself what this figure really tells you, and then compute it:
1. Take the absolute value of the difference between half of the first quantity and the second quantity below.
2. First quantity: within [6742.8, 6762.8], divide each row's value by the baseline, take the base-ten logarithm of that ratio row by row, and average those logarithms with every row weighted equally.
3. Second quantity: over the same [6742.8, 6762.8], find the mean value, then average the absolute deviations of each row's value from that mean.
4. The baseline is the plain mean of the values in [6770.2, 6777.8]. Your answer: 0.20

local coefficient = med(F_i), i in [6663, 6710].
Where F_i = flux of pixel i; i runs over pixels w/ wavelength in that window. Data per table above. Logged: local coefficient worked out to 21.8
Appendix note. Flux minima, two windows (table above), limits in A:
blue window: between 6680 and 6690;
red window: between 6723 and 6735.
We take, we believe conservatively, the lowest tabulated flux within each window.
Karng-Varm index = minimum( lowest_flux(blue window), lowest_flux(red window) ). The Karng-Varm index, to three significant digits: 21.1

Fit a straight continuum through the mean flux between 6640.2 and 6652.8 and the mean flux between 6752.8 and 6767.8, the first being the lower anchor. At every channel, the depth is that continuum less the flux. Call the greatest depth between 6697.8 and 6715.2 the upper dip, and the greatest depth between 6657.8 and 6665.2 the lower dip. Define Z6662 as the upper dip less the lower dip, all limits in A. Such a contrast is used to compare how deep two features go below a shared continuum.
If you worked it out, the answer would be -0.2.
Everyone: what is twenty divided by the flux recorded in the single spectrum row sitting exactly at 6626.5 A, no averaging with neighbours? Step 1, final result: 0.905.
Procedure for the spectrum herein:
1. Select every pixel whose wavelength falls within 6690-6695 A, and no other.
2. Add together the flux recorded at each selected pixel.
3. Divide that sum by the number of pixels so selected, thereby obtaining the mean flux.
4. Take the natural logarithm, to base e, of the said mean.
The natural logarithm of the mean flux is 3.098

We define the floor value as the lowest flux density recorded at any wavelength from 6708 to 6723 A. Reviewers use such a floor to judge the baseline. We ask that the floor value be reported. 20.2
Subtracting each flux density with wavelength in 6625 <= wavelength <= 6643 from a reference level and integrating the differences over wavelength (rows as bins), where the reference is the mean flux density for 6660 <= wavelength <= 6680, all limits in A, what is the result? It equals -4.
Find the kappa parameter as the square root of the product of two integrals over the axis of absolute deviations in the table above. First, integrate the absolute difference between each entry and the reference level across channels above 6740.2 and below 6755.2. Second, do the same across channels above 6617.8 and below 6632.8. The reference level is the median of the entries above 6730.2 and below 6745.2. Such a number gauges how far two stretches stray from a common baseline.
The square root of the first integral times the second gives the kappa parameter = 5.55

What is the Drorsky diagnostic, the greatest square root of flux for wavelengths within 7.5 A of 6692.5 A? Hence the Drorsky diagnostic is 4.72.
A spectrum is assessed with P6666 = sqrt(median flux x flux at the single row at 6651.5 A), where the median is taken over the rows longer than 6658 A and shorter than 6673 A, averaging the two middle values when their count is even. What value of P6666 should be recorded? 22.00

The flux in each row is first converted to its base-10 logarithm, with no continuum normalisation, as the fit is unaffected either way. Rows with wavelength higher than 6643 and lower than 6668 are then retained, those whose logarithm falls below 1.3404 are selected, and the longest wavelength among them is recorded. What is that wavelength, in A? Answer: 6666.5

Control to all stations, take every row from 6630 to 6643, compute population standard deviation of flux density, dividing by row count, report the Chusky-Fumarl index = 0.17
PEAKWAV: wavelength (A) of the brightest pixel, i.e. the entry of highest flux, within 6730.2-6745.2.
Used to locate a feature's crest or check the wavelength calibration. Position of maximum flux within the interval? 6739.0 A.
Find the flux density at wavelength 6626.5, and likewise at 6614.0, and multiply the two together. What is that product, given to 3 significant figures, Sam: 504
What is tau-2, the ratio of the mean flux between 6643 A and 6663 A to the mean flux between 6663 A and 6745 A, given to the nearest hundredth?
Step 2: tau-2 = 1.02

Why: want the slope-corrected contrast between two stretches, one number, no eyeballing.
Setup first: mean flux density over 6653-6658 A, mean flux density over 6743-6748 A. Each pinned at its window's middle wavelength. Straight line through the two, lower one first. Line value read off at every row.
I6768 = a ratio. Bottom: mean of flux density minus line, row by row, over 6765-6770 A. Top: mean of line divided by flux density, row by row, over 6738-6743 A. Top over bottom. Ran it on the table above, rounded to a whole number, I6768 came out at -3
